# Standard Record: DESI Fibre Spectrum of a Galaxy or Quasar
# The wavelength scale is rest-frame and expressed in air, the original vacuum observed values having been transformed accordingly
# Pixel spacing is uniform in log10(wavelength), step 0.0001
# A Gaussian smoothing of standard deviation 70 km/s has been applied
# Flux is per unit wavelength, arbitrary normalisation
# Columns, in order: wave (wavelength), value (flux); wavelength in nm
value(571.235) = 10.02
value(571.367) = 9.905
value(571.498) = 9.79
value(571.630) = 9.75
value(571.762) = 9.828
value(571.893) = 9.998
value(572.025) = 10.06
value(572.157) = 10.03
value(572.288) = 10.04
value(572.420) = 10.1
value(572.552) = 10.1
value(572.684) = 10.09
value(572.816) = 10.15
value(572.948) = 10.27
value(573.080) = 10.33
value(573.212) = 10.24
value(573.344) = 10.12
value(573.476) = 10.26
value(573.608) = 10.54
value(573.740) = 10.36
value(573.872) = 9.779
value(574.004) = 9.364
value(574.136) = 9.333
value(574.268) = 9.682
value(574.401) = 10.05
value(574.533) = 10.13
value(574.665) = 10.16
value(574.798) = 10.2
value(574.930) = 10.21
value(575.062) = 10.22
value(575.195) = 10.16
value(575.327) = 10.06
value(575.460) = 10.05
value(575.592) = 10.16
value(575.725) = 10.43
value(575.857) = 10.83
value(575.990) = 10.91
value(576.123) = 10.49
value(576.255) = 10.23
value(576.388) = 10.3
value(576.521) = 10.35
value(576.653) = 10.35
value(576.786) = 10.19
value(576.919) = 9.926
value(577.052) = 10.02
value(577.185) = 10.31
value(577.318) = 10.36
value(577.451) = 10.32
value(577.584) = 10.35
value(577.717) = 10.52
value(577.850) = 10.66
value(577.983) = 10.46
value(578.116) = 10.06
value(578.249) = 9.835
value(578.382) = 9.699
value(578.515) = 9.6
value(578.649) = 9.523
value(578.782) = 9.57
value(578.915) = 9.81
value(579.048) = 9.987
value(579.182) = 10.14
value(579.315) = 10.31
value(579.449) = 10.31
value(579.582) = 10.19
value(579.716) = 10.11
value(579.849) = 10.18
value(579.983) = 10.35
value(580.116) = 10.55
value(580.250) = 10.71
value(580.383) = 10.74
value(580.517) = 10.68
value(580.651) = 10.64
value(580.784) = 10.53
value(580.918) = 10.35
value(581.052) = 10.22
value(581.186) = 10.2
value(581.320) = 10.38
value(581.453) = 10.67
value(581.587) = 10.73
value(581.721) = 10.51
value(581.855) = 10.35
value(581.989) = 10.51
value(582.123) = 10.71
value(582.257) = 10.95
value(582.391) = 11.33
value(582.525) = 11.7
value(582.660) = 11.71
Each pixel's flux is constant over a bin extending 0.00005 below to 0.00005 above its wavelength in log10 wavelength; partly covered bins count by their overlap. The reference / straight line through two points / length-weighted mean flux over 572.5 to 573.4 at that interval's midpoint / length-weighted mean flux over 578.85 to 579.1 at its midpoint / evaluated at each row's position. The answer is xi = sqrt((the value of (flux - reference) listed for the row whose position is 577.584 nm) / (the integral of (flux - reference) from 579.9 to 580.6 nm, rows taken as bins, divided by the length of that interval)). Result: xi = 0.7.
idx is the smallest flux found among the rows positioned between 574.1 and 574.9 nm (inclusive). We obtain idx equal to 9.333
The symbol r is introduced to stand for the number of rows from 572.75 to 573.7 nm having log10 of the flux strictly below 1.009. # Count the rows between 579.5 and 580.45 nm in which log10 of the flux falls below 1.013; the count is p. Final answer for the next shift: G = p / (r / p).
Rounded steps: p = 3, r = 2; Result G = 4.5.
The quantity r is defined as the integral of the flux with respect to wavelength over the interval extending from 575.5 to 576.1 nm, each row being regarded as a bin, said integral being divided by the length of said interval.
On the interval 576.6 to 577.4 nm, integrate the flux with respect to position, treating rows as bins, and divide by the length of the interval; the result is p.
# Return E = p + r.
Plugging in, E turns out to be 20.73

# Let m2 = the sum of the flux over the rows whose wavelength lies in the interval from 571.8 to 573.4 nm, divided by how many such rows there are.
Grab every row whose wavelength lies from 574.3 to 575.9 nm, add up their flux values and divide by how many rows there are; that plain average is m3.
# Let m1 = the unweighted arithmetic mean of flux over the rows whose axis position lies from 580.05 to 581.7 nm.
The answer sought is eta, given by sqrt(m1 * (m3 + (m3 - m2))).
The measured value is 10.4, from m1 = 10.5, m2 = 10.1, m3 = 10.2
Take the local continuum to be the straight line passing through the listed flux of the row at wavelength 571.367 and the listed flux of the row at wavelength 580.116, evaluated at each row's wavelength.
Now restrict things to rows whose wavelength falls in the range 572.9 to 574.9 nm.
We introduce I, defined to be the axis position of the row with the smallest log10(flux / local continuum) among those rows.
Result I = 574.136 nm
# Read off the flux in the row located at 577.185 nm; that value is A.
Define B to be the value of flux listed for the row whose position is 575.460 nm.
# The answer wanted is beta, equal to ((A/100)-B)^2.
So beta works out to 99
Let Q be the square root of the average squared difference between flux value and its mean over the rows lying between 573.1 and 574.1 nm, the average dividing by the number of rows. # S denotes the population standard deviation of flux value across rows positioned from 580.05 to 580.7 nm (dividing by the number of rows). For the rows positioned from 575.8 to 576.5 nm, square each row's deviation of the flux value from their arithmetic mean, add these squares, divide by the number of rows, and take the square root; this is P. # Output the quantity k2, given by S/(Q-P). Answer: 0.7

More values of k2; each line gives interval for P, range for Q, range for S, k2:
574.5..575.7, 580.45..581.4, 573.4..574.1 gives 3.6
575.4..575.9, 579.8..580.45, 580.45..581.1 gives -2.0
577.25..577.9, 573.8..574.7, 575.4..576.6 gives 1.4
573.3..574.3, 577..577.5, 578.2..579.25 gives -0.7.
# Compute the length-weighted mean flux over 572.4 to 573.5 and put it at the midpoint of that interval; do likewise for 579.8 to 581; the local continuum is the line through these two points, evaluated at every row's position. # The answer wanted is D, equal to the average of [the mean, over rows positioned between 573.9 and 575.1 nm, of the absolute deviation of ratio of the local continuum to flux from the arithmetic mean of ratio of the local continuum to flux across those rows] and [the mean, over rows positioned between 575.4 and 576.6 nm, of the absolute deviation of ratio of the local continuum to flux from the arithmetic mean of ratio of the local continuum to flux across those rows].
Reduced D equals 0.027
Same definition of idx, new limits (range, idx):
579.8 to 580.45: 10.18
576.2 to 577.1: 9.926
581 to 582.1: 10.2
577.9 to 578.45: 9.699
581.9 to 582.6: 10.51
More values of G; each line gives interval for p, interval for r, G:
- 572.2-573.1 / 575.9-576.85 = 36.0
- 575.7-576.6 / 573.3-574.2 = 1.0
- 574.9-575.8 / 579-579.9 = 7.2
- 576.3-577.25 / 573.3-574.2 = 4.0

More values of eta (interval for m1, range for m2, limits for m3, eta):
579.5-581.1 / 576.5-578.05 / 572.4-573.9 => 10.3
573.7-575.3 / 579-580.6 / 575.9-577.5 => 10.1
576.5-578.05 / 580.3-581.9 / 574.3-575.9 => 10.1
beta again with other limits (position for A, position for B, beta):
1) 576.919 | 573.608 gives 109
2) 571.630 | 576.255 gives 103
